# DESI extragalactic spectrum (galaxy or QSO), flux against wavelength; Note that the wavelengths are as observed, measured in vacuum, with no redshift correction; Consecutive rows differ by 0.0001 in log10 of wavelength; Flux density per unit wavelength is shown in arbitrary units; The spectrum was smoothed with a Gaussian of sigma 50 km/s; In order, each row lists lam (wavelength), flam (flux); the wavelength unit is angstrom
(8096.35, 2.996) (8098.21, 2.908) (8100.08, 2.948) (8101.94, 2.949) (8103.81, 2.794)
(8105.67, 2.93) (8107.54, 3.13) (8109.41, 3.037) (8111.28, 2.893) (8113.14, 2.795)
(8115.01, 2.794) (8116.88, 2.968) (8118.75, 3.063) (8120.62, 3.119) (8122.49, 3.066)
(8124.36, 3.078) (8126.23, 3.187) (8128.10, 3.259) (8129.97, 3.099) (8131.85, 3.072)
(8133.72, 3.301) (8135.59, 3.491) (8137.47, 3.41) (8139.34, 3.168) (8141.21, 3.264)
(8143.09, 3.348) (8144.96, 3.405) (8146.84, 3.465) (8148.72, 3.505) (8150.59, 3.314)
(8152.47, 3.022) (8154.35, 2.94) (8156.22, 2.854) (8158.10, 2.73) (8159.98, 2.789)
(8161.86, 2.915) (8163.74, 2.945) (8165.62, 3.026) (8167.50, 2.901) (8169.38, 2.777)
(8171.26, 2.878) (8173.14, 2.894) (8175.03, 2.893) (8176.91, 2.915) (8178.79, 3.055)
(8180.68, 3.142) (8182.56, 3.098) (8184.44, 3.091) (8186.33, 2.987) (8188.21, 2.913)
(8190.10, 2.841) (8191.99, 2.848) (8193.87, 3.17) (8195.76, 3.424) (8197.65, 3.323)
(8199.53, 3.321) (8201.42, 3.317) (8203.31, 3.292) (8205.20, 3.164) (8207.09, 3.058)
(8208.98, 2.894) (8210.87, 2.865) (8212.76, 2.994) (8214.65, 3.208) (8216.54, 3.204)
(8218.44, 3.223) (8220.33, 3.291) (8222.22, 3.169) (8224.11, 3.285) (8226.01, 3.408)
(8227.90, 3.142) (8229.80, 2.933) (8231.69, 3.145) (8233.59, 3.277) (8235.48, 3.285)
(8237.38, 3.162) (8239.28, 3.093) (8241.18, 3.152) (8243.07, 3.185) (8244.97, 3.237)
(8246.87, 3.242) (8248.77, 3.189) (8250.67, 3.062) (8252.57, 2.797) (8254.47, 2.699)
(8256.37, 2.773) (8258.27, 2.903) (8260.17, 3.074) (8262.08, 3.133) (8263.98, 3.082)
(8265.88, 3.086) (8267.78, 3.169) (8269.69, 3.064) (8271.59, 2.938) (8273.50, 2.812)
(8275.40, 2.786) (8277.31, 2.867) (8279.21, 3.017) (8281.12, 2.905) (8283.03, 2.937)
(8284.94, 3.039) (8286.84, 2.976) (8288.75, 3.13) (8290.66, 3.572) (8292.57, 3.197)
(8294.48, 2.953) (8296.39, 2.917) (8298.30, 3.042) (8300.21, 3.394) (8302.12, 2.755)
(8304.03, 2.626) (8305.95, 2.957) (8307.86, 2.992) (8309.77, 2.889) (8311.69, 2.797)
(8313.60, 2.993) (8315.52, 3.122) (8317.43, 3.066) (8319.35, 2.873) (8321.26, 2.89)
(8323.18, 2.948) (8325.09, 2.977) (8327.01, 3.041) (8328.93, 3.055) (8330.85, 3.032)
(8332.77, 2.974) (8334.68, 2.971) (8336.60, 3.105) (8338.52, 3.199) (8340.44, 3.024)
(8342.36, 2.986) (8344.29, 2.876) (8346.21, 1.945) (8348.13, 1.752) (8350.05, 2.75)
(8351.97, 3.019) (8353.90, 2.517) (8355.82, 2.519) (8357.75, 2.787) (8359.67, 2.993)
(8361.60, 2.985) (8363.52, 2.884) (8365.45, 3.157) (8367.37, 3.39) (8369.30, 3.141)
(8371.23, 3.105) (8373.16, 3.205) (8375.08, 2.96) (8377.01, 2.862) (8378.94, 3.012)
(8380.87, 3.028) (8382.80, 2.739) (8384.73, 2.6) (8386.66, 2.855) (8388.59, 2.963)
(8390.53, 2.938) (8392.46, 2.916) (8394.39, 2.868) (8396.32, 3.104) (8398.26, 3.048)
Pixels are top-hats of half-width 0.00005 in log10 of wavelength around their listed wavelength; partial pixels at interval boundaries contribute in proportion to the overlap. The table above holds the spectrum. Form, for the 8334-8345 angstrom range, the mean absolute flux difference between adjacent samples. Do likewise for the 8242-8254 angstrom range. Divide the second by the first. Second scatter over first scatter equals 0.91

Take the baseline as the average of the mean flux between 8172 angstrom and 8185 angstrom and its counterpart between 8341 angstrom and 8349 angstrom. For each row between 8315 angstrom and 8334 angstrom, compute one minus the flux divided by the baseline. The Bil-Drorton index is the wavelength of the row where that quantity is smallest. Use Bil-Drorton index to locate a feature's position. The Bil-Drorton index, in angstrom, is 8315.52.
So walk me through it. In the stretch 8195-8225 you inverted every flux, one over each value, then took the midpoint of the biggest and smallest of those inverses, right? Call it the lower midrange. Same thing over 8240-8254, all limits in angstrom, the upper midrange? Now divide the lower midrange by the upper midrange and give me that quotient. 0.96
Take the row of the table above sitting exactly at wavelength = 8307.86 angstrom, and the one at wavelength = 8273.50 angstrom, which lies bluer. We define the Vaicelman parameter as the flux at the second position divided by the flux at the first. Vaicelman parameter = 0.94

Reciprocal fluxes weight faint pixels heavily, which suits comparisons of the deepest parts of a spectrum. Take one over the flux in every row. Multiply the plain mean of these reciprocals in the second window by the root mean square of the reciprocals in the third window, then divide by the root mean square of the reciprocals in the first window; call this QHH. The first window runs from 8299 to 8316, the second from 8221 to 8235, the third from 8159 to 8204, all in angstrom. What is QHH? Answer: 0.304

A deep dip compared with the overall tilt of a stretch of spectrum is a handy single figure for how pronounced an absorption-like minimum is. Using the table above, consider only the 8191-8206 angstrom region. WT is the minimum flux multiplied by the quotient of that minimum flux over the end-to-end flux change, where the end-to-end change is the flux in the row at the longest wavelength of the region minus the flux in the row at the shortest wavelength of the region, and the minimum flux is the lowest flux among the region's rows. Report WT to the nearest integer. 26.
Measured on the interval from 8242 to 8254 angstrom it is -20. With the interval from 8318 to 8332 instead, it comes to 52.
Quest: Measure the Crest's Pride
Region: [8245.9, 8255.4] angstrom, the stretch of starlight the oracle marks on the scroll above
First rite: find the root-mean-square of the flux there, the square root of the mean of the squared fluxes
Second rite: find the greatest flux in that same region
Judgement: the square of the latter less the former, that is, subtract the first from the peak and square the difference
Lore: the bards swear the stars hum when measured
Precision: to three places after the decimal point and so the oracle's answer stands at 0.056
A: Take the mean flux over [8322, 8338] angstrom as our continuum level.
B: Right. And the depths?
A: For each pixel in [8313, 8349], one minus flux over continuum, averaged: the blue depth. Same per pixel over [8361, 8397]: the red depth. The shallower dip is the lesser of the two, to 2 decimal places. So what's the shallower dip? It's 0.01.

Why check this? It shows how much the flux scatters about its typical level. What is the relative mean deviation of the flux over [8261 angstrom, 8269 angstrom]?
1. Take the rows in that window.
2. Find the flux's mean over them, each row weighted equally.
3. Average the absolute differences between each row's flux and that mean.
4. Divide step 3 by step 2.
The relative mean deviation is 0.011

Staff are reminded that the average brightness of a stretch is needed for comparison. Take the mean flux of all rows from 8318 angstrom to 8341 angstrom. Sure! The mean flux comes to 3.01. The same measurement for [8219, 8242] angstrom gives 3.20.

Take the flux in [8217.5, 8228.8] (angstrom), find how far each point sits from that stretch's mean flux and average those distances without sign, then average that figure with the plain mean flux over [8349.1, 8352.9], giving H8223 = 1.48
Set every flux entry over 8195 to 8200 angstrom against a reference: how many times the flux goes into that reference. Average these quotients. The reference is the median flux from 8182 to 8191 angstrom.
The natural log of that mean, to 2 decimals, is -0.12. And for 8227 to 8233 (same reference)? -0.03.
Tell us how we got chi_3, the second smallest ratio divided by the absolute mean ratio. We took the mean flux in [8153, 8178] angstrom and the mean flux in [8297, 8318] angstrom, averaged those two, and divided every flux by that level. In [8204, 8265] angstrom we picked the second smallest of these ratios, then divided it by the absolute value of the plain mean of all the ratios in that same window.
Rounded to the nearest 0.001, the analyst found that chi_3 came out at 0.893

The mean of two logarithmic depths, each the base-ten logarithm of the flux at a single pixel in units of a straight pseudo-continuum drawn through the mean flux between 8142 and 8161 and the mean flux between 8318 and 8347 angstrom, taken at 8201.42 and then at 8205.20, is 0.022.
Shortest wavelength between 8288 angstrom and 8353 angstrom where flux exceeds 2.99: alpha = 8288.75 angstrom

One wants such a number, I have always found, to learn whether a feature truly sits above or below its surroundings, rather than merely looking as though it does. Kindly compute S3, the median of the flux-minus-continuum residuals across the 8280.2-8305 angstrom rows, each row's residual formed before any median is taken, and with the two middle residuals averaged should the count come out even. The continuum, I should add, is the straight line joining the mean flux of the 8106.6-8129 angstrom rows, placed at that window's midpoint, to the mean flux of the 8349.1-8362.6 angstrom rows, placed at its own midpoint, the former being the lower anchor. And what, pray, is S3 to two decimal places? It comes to 0.11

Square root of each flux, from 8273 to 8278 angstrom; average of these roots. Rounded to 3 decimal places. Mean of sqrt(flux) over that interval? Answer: 1.680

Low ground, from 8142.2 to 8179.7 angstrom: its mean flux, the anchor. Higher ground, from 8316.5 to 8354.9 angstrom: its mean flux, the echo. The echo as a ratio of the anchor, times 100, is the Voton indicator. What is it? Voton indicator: 94.1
